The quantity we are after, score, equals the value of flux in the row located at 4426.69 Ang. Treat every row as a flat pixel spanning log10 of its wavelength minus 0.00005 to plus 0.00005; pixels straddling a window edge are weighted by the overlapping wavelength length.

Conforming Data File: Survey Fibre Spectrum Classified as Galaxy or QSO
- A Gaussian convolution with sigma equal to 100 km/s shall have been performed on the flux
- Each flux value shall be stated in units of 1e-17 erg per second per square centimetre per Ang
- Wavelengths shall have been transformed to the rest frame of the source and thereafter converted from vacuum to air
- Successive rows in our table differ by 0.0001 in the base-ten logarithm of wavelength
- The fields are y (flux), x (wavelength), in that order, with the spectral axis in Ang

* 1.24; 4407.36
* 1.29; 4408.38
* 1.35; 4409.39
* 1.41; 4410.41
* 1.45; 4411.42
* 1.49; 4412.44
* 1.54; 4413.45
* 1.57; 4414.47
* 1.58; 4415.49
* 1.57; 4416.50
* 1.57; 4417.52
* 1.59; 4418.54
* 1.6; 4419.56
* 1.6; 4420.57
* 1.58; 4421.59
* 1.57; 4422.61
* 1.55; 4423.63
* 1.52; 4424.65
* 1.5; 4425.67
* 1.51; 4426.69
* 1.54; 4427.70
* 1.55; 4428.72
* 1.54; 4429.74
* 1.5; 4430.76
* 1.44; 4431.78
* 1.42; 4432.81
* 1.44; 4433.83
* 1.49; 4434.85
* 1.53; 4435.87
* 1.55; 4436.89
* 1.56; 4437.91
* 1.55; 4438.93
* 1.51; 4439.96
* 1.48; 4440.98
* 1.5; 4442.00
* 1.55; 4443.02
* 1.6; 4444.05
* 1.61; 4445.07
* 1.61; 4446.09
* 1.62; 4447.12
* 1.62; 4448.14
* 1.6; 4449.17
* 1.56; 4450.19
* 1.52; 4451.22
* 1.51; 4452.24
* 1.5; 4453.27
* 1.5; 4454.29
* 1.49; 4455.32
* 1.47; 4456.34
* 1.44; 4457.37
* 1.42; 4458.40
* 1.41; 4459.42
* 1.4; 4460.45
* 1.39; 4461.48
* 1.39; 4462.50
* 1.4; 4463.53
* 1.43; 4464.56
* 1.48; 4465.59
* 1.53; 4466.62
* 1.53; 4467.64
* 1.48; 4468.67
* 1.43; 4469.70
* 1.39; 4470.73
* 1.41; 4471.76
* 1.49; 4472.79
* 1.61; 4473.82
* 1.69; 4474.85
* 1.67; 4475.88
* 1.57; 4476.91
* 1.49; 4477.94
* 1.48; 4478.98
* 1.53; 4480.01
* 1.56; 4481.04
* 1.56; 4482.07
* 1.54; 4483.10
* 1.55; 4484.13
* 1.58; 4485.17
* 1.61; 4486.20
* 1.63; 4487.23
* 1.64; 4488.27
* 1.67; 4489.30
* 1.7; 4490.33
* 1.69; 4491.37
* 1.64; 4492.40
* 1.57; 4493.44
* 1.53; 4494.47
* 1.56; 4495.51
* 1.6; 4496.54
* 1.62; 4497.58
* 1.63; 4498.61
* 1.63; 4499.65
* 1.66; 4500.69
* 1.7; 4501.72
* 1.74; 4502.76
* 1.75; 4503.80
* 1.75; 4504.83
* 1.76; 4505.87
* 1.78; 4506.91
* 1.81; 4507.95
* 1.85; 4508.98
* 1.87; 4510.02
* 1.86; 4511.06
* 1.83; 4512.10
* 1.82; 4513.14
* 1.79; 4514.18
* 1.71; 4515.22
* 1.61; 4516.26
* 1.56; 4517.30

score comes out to 1.51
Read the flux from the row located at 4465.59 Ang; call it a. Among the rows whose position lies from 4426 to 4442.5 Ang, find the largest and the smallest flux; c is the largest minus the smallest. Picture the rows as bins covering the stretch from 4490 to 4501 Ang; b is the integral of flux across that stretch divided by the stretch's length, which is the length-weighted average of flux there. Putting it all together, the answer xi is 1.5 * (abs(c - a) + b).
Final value 4.44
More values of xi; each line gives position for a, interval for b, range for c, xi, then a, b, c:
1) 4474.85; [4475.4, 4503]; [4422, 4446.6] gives 4.66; 1.69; 1.60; 0.19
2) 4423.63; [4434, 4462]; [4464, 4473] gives 4.39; 1.55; 1.52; 0.14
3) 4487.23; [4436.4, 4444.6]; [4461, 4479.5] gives 4.30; 1.63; 1.54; 0.30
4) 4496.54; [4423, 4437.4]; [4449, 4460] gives 4.37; 1.6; 1.51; 0.19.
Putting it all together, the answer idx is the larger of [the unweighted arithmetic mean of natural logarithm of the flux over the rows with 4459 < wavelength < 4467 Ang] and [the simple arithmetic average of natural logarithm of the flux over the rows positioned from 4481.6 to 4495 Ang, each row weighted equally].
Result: 0.47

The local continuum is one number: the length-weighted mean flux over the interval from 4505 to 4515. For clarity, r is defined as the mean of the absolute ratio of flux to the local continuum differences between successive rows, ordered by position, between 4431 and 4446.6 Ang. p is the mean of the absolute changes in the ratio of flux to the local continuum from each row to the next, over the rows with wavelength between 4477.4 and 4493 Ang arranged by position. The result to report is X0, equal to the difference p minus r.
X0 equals -0.002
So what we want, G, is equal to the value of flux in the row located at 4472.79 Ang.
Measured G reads 1.49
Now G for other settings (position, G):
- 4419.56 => 1.6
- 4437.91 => 1.56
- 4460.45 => 1.4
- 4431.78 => 1.44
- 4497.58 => 1.62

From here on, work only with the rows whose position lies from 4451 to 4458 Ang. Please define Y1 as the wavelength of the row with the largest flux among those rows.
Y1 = 4451.22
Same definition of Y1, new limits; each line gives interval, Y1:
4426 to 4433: 4428.72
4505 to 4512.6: 4510.02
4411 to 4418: 4415.49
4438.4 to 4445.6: 4445.07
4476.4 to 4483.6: 4476.91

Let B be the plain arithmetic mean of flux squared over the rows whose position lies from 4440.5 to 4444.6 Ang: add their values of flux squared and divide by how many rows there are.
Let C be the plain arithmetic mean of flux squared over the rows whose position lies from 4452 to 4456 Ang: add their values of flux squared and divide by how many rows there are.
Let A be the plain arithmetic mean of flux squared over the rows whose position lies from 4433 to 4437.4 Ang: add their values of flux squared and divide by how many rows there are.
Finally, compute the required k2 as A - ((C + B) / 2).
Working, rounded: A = 2.26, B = 2.35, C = 2.25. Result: -0.04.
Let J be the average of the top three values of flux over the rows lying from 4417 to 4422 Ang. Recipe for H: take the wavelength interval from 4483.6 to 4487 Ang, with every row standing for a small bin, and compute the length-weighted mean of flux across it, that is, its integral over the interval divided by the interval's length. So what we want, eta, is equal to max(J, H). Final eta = 1.60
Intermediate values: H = 1.58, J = 1.60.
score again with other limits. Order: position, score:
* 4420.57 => 1.6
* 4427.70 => 1.54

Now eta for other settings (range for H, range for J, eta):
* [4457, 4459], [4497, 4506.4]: 1.75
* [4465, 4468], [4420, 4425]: 1.58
